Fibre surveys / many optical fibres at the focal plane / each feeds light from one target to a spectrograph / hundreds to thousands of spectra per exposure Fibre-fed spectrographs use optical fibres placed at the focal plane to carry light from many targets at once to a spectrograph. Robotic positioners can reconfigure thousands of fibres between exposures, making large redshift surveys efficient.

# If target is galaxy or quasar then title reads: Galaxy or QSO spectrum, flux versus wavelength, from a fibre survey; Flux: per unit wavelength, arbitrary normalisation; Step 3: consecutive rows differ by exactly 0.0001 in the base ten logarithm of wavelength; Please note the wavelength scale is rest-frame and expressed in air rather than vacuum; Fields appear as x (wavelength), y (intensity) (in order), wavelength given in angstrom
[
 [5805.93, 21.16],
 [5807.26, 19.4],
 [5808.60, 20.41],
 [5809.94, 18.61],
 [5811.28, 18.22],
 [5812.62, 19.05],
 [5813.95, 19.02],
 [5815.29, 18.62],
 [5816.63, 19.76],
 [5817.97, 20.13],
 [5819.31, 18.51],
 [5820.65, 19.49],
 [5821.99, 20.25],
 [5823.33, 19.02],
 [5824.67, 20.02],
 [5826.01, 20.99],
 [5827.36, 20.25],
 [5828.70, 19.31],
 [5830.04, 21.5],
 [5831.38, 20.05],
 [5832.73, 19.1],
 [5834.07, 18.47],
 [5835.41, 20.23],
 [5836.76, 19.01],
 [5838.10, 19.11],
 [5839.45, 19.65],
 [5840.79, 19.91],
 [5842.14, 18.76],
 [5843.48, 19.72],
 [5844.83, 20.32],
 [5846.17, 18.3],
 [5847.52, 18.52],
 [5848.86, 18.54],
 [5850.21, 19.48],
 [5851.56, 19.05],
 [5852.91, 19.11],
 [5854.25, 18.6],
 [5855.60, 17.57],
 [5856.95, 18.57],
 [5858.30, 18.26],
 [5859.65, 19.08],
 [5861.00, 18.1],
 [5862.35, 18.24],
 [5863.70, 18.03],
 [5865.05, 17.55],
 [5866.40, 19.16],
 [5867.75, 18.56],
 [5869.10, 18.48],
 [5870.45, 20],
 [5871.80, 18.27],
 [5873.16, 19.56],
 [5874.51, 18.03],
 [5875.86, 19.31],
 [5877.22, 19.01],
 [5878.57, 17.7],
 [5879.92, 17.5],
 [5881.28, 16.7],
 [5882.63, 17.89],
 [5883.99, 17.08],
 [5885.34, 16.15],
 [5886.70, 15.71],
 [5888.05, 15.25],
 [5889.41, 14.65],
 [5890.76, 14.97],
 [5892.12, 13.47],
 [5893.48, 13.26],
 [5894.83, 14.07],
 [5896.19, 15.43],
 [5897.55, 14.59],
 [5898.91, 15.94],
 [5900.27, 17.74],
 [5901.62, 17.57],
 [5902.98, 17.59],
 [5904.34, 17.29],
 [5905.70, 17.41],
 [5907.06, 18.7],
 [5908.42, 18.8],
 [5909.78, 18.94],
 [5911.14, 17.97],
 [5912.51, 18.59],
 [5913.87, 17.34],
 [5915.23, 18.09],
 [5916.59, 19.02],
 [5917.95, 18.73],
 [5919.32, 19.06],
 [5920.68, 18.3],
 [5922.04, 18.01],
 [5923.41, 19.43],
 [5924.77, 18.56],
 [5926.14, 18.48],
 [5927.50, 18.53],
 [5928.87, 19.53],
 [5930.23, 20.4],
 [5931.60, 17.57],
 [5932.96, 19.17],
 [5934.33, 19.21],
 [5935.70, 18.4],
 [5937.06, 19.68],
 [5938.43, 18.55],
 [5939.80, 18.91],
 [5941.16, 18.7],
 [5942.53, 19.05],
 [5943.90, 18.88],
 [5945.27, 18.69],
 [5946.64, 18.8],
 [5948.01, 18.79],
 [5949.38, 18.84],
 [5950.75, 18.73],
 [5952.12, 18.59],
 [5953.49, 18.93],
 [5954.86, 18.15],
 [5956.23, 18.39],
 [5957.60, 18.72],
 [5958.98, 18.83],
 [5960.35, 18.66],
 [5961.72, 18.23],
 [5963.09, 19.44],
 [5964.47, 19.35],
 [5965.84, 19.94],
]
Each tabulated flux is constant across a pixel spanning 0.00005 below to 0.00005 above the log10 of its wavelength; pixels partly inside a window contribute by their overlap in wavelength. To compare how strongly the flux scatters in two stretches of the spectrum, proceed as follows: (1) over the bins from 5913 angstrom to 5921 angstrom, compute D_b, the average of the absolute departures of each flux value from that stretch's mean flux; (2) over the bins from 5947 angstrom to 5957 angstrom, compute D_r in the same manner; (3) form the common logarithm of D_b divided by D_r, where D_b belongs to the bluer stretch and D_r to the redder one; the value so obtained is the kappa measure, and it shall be 0.4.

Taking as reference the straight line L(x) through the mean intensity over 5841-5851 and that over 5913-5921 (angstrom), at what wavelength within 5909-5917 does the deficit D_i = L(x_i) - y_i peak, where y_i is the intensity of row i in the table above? 5913.87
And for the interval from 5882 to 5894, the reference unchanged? 5893.48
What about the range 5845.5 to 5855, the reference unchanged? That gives 5846.17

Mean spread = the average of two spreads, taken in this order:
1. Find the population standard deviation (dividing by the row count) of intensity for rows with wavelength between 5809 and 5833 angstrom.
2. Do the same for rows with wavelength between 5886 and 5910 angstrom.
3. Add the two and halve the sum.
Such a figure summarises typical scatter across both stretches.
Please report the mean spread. 1.33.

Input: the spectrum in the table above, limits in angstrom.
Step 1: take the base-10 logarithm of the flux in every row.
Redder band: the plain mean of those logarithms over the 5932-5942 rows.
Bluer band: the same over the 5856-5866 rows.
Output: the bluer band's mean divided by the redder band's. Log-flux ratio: 0.987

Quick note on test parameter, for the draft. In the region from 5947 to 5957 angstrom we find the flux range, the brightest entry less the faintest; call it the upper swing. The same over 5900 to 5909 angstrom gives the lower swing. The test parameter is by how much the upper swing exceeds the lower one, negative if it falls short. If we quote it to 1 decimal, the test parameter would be -0.7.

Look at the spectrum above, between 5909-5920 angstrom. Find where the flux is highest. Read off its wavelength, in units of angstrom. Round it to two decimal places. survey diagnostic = 5919.32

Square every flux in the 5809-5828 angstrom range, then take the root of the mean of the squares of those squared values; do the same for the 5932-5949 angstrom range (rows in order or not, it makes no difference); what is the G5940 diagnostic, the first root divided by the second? 1.06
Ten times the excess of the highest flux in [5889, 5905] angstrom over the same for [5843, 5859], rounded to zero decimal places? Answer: -26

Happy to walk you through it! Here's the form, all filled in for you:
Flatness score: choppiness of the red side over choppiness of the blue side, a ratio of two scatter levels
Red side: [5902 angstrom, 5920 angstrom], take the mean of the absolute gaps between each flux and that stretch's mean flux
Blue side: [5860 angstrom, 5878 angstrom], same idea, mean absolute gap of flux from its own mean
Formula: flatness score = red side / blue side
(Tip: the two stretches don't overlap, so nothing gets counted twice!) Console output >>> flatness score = 1.0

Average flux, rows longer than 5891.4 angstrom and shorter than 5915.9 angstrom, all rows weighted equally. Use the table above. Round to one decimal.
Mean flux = 16.8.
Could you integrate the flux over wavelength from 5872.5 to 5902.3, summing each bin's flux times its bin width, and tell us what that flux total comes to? 490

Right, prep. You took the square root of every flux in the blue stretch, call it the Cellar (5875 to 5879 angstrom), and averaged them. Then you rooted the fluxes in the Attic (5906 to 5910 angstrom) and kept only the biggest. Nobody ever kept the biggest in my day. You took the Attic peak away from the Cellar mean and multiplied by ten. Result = -0.3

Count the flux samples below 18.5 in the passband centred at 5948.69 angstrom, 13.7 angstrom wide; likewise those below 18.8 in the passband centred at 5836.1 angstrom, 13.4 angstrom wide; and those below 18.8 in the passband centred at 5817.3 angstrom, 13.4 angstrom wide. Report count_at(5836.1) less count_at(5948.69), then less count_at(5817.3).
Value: -2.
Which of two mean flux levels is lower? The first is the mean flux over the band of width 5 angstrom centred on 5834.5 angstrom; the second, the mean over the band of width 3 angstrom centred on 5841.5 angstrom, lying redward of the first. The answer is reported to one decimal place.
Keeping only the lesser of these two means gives 19.2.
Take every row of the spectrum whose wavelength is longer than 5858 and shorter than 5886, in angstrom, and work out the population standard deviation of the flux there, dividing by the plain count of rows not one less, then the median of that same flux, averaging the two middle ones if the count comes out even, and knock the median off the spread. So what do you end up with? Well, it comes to -17.3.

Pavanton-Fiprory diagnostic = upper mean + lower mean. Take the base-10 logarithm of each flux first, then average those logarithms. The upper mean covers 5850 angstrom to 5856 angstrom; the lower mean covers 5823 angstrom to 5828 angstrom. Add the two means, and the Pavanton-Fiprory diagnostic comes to 2.58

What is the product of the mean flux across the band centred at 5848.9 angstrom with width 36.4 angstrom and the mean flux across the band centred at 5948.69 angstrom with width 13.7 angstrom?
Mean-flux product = 354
